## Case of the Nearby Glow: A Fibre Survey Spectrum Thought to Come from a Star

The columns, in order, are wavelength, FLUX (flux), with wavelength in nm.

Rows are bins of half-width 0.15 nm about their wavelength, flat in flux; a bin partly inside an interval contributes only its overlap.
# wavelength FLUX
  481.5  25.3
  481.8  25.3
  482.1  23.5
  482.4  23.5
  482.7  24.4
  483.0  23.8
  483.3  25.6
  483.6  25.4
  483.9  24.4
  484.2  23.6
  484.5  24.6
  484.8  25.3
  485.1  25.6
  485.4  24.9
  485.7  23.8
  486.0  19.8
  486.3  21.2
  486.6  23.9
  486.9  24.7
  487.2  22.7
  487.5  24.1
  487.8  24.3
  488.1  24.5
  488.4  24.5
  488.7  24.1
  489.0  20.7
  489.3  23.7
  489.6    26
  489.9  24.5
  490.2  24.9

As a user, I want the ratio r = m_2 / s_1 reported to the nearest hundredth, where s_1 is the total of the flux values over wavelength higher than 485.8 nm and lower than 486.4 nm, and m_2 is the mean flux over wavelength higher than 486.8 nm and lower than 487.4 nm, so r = 0.58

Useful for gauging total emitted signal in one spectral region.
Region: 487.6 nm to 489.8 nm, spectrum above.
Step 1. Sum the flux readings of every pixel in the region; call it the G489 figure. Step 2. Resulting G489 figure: 168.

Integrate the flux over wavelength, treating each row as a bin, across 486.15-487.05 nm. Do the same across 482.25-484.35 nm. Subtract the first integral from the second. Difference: 30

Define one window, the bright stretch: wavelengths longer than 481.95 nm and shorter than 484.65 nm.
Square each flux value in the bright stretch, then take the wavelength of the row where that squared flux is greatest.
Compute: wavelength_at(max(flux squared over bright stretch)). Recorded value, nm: 483.3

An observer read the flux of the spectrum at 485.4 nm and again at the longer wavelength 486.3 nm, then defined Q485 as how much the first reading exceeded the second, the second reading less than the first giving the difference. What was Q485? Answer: 3.7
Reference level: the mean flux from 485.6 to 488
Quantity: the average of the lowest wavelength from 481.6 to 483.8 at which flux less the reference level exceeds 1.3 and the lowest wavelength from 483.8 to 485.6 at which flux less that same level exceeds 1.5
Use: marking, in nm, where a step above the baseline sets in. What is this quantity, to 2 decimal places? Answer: 483.15 nm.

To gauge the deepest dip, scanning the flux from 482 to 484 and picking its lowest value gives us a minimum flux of 23.5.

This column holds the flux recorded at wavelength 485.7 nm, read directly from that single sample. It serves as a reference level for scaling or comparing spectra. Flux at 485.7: 23.8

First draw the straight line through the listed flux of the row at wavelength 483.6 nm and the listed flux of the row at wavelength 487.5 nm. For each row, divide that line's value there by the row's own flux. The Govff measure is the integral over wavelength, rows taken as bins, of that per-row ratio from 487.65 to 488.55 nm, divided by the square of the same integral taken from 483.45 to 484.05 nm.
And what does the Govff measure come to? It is 2.4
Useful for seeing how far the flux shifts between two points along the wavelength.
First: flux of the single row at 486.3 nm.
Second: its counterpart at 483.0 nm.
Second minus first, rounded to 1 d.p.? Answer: 2.6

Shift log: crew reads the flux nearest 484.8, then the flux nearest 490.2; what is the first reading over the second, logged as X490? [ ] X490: 1.02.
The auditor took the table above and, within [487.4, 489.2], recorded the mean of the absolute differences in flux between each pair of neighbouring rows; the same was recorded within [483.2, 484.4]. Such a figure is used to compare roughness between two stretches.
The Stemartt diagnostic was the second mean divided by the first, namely 0.79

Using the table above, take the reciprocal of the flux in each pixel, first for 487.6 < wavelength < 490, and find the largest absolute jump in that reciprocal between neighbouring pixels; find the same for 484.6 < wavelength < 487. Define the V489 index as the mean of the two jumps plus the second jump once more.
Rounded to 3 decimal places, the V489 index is 0.016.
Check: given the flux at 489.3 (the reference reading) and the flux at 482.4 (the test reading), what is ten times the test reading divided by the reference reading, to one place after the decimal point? 9.9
